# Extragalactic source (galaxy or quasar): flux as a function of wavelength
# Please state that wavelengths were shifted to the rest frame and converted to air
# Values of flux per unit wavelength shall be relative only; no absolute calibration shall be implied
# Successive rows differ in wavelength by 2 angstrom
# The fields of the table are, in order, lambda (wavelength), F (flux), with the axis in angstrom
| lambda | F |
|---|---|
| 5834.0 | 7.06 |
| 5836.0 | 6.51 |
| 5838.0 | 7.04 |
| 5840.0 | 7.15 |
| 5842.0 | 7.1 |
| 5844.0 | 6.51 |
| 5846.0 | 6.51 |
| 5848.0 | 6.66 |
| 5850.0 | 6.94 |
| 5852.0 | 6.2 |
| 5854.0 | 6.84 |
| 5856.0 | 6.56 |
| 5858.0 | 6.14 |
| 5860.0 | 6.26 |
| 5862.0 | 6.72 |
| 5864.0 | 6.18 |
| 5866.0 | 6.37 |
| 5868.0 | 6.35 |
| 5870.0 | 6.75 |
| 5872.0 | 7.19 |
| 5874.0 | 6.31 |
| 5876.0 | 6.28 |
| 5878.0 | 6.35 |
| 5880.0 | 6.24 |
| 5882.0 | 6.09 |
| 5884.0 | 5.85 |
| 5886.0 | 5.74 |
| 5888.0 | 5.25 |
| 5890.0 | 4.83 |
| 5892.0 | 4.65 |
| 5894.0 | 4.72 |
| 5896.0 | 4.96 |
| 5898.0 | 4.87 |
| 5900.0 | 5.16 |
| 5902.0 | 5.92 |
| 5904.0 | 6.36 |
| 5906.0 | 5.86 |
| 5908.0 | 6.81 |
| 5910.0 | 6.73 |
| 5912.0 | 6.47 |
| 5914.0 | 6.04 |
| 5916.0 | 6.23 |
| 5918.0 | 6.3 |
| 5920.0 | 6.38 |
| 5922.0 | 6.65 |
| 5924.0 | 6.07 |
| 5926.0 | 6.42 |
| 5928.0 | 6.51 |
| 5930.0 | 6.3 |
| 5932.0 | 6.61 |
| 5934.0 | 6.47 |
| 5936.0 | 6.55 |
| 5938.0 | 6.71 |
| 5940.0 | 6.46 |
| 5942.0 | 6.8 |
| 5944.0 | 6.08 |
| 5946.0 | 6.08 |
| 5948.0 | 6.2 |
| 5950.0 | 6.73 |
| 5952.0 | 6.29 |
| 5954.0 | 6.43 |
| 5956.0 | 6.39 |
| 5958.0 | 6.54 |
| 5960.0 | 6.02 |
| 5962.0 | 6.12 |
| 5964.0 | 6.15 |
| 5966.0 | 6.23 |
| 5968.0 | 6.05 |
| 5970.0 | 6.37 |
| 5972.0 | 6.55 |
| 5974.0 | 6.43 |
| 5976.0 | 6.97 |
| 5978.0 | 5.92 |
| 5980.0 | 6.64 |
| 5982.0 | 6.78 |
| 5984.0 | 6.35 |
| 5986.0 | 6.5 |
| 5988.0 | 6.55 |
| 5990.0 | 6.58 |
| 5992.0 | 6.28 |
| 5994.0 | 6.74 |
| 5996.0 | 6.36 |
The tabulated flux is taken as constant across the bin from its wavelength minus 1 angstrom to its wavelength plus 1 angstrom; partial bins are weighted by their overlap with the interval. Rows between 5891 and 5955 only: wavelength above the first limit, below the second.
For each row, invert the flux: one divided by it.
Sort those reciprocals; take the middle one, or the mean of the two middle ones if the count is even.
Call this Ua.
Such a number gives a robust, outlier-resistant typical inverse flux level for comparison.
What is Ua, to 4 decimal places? 0.1580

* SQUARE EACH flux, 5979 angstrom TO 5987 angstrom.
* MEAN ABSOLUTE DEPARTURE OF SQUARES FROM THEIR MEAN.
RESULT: 1.87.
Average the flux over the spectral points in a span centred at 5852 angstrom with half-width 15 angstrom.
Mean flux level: 6.61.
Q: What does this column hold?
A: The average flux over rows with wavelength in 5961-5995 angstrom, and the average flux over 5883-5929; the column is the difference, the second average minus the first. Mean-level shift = -0.6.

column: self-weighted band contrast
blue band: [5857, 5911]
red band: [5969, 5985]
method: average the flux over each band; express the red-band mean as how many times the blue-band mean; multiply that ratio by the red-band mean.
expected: 7.1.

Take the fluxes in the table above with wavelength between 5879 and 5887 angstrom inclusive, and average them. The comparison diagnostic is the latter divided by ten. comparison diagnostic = 0.60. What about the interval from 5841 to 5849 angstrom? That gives 0.67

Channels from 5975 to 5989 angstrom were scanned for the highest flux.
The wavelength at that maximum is 5976.0 angstrom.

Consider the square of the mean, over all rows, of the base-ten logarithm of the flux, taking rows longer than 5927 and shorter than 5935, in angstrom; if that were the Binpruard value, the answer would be 0.658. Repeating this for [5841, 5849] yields 0.681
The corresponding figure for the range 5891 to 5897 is 0.461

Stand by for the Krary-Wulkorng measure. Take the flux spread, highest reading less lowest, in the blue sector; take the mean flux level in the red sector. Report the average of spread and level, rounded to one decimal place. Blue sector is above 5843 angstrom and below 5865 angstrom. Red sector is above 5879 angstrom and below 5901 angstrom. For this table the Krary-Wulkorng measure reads 3.1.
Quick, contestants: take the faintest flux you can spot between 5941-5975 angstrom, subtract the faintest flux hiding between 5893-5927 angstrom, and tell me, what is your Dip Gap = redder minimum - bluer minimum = 1.30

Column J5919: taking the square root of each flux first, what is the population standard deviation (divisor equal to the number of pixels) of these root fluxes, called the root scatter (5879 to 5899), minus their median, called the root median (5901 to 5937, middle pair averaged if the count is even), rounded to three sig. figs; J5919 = -2.41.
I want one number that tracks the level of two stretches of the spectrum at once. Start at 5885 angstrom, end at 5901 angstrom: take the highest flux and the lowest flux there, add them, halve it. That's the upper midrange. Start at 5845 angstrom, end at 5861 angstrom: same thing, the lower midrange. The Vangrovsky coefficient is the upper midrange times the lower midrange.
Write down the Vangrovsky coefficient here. 34.0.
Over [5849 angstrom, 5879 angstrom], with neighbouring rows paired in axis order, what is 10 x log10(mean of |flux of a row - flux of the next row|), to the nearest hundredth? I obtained -4.28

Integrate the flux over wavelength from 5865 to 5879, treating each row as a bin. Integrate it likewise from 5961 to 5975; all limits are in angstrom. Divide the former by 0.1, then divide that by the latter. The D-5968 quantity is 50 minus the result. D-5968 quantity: 39.6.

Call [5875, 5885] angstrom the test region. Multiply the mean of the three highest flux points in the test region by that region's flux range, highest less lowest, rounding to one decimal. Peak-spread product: 3.1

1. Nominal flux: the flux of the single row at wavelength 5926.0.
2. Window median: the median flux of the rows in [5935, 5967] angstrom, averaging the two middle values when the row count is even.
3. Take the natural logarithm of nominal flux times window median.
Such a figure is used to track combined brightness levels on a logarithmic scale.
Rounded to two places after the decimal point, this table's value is 3.71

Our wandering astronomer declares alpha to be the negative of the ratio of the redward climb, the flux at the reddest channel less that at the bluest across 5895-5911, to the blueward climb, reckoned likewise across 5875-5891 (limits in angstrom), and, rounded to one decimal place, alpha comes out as 1.2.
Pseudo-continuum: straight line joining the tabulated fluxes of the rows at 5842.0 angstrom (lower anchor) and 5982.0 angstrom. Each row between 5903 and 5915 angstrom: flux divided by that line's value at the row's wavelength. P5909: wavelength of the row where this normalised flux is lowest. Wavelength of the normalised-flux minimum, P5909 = 5906.0 angstrom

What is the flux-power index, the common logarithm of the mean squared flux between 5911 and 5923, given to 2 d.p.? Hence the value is 1.61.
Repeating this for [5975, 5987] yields 1.63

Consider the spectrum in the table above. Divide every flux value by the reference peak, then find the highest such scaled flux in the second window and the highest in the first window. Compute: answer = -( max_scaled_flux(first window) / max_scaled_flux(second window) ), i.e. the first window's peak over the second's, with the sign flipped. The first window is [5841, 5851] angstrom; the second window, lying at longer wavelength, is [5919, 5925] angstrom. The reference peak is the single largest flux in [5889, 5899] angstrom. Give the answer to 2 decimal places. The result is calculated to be -1.07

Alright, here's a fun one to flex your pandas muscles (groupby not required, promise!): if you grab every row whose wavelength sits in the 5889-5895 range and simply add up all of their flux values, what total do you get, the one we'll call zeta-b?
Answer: 14.2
